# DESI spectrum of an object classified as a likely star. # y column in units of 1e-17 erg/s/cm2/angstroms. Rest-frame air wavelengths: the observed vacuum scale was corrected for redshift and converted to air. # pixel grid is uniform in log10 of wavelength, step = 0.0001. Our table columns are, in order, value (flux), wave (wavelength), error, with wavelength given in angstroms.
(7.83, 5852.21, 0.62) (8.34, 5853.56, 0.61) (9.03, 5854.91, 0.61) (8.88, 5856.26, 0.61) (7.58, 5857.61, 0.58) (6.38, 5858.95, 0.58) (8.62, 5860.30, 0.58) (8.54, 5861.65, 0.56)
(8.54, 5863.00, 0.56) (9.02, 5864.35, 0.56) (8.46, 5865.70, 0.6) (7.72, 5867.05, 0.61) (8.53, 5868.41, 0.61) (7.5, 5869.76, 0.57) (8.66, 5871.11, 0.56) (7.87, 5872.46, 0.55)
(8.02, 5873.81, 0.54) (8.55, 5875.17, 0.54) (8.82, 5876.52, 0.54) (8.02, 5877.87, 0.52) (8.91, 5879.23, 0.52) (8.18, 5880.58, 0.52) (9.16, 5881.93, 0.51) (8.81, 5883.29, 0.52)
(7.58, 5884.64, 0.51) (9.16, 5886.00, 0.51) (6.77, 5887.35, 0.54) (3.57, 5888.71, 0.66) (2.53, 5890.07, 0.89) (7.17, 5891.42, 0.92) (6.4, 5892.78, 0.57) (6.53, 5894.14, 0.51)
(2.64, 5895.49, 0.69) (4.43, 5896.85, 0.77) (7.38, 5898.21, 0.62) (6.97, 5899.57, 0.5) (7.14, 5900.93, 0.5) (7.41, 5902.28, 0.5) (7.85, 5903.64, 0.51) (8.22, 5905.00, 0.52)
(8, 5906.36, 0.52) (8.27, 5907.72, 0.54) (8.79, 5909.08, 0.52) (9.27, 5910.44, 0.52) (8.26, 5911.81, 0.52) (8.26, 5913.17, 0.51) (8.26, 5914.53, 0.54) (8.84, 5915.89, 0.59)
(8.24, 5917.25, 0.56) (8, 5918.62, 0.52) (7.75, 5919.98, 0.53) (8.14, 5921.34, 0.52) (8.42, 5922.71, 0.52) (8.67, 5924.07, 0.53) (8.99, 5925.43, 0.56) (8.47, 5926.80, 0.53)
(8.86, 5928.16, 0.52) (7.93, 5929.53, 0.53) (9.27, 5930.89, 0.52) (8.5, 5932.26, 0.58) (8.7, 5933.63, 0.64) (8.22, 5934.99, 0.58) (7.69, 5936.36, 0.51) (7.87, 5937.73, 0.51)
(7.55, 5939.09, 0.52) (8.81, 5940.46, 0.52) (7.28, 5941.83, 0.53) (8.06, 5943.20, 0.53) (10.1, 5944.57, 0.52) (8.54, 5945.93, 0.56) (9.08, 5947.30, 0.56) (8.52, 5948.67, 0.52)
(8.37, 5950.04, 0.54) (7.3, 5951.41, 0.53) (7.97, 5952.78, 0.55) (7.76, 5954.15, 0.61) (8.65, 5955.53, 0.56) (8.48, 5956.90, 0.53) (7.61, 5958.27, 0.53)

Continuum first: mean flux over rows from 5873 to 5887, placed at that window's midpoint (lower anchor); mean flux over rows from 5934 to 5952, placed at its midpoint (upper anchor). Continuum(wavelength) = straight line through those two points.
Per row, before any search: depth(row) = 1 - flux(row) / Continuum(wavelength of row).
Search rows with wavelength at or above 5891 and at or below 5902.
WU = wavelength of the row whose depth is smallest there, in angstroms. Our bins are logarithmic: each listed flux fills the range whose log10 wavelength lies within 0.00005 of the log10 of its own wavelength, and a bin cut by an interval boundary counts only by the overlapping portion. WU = 5898.21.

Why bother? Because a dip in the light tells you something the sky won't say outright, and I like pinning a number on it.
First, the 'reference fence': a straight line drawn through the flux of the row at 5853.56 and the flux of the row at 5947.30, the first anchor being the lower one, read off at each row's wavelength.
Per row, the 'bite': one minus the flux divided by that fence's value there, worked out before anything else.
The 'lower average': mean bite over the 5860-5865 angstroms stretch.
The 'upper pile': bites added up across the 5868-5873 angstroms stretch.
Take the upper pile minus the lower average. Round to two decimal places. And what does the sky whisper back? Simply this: 0.19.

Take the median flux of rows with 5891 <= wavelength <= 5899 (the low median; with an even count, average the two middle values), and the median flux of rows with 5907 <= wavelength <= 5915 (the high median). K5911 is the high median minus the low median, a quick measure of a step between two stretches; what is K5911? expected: 1.8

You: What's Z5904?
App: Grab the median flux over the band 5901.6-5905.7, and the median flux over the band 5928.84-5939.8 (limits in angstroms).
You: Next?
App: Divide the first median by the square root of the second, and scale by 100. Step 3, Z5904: 276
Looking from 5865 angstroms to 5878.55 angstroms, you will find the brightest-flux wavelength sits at 5876.52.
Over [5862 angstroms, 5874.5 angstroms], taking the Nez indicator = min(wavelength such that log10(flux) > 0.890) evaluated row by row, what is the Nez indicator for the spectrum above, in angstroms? 5863.00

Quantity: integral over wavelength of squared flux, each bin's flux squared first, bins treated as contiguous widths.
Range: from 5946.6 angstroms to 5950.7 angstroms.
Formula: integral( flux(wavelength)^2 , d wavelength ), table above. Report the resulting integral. 308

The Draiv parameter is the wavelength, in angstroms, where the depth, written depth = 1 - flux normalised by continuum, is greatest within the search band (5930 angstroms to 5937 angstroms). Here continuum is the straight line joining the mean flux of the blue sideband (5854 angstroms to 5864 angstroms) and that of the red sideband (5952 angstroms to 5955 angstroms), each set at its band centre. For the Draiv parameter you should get 5936.36 angstroms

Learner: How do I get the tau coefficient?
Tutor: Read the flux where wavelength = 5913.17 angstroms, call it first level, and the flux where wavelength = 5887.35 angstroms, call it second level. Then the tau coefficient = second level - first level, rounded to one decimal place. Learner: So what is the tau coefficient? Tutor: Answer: -1.5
